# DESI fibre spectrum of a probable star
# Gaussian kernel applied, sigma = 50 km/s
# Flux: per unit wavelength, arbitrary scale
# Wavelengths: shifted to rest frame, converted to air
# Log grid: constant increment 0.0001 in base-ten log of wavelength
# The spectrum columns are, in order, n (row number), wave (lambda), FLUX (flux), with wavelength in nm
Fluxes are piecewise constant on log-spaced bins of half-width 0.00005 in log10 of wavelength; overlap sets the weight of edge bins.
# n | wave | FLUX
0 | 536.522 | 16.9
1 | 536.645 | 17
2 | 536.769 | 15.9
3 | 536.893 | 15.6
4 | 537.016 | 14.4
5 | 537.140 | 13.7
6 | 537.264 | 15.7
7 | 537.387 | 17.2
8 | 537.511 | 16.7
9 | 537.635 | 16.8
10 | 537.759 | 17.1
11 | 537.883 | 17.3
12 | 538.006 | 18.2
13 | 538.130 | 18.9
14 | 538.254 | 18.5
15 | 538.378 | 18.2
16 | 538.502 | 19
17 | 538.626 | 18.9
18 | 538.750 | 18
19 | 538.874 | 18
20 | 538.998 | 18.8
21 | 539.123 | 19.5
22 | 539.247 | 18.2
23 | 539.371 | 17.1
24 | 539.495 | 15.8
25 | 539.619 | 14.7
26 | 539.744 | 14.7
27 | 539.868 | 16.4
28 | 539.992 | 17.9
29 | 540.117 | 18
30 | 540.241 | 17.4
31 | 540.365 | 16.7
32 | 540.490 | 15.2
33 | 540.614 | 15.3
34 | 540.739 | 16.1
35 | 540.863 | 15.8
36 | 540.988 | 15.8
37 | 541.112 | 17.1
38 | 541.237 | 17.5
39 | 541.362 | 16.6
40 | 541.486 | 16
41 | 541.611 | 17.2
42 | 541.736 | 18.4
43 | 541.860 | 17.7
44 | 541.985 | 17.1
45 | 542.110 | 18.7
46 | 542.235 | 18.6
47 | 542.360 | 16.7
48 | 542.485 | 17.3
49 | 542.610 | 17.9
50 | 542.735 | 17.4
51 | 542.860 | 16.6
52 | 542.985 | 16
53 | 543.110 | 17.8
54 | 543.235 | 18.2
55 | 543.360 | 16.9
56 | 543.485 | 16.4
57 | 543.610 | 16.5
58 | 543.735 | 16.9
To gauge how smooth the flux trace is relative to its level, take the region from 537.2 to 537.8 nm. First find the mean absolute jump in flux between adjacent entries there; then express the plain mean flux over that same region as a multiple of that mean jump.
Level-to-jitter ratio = 28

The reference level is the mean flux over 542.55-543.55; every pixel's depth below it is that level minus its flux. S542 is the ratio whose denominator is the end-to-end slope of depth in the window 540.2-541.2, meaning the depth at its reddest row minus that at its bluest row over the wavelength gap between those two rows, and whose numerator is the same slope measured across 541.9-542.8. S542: -1.2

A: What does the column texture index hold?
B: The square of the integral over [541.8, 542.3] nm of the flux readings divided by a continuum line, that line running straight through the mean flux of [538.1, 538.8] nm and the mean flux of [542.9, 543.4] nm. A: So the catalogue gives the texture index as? 0.263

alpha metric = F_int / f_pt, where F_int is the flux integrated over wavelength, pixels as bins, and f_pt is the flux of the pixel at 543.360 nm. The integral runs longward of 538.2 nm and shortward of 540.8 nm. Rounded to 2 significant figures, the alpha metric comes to 2.7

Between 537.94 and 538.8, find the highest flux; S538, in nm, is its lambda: 538.502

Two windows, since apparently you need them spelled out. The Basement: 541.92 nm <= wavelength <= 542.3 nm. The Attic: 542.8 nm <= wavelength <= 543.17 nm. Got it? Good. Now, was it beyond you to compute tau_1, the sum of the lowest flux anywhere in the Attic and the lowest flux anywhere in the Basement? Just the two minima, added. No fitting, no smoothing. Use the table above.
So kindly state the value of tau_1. 33.1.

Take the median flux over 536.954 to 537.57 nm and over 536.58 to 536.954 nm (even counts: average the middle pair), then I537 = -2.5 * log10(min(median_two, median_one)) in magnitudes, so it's -2.99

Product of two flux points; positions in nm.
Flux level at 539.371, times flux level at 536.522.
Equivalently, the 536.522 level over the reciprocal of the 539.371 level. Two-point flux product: 289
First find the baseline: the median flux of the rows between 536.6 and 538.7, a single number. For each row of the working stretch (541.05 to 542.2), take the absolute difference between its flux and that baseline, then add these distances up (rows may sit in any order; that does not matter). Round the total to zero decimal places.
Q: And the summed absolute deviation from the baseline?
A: 6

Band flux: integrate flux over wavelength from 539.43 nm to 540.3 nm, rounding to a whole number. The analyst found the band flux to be 14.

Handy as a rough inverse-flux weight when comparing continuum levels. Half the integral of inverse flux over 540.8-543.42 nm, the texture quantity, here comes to 0.076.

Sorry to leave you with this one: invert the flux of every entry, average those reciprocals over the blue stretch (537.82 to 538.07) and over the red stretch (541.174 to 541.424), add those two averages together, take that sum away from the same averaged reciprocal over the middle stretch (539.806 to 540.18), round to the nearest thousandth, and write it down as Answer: -0.058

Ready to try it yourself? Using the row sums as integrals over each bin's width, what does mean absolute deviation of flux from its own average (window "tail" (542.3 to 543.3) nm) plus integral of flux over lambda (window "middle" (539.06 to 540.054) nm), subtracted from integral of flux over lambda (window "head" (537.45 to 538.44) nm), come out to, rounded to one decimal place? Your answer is 0.3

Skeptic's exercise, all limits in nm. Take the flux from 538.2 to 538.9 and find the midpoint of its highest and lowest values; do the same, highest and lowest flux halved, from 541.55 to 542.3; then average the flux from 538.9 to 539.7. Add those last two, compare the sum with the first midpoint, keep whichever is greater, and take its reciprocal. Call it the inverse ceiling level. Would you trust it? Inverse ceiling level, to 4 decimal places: 0.0284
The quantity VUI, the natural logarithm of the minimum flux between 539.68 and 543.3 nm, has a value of 2.69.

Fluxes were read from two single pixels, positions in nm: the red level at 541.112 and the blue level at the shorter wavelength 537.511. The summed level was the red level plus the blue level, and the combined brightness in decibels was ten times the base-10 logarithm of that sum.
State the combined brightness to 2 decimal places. 15.29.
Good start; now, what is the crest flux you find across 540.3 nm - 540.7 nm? 16.7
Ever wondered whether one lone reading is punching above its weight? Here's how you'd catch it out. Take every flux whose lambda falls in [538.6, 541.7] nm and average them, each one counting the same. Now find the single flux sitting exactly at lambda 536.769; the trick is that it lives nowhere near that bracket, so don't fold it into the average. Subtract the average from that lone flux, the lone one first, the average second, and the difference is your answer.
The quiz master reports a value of -1.0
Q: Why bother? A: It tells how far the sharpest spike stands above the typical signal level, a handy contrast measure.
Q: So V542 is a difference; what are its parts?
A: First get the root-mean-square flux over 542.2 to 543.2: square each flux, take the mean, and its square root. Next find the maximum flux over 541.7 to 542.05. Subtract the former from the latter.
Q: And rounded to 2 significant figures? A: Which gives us 1.1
